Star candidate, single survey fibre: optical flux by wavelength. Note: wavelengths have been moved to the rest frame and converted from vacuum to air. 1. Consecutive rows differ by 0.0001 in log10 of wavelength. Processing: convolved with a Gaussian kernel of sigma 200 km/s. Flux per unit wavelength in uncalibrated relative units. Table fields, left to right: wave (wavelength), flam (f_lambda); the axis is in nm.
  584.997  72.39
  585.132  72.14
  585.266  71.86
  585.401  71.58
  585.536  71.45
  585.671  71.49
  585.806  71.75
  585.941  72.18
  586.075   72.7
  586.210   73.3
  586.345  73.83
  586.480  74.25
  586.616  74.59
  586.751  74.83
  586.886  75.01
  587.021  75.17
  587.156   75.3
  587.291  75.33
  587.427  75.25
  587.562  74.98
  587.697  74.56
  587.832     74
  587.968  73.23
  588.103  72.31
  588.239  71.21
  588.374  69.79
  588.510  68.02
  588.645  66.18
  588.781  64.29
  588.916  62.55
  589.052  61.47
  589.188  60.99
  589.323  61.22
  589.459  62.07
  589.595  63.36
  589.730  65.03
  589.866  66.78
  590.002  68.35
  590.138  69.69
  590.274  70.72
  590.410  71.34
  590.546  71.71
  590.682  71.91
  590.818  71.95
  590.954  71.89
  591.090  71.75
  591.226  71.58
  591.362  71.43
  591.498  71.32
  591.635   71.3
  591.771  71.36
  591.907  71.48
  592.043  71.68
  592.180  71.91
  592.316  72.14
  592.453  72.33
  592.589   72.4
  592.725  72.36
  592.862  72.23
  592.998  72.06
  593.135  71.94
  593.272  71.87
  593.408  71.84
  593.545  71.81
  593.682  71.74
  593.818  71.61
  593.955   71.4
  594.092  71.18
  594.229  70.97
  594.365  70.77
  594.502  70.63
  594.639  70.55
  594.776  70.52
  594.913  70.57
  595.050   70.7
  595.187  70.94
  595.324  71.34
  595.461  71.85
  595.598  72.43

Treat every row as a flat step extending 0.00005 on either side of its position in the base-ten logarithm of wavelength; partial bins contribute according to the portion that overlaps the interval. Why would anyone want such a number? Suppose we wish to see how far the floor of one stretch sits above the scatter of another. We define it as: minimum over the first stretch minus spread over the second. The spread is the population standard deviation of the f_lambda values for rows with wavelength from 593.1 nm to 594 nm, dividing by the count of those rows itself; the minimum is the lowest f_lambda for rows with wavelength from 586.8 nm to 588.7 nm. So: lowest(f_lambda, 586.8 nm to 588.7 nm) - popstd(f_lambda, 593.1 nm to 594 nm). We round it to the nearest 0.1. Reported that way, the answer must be 66.0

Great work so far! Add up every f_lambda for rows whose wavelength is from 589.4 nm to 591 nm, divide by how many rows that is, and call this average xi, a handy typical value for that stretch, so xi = 68.7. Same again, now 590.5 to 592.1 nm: 71.6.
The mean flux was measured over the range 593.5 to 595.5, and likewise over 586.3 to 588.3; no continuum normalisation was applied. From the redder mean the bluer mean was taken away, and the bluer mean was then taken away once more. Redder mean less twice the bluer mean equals -77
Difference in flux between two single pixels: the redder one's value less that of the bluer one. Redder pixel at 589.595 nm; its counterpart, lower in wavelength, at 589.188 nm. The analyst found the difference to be 2.4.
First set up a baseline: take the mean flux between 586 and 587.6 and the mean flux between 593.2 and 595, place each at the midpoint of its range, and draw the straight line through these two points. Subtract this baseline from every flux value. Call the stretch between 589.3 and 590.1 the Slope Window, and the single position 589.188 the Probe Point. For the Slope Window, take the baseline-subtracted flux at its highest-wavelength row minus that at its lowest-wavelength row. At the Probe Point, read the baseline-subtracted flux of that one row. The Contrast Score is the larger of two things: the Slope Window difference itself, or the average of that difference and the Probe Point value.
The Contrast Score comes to 7.4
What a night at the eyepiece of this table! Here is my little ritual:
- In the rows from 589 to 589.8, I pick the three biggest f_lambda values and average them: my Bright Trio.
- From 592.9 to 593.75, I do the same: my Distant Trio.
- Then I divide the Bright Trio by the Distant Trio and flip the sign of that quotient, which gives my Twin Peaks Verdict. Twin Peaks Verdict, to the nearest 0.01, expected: -0.88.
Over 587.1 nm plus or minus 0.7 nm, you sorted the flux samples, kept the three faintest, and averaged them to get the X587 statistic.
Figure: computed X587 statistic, 74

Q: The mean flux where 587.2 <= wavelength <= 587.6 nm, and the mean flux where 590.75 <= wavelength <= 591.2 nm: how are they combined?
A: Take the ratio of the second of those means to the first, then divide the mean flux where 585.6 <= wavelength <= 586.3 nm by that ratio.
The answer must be 76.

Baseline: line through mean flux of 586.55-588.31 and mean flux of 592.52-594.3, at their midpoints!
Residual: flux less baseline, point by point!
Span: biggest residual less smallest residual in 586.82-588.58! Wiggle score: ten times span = 68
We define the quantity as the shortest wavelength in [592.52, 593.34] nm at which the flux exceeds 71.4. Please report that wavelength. 592.589 nm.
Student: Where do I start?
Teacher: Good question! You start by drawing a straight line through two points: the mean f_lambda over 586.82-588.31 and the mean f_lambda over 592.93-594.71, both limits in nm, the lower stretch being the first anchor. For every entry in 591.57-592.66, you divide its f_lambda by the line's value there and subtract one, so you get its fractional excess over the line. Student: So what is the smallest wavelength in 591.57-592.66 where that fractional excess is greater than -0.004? 592.180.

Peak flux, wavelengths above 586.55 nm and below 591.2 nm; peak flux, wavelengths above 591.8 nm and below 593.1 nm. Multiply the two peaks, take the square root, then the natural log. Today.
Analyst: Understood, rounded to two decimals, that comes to 4.30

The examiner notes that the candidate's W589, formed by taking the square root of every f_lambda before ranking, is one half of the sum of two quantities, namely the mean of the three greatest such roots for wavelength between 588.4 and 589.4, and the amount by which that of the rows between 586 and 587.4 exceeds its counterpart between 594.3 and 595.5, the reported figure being 4.18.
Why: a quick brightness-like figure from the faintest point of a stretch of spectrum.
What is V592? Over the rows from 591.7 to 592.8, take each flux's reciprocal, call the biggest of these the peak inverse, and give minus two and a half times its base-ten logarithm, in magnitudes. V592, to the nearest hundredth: 4.63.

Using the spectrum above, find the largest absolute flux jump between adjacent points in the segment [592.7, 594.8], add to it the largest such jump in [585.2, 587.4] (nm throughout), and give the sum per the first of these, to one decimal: 3.7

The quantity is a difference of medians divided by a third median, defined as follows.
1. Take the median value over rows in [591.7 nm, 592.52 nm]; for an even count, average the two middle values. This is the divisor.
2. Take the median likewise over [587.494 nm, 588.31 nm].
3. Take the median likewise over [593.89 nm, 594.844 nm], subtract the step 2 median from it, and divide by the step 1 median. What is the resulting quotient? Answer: -0.040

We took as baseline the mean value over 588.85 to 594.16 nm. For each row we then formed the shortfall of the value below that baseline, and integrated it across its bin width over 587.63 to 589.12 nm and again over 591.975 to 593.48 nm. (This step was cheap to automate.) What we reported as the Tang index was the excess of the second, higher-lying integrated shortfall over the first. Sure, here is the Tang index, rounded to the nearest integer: -5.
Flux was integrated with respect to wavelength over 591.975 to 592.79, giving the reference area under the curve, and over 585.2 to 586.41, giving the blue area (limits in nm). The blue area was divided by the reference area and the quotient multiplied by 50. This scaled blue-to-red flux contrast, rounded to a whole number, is 74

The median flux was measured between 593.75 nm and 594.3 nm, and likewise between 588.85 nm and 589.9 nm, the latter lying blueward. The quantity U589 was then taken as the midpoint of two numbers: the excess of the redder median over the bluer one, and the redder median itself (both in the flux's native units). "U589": 40.1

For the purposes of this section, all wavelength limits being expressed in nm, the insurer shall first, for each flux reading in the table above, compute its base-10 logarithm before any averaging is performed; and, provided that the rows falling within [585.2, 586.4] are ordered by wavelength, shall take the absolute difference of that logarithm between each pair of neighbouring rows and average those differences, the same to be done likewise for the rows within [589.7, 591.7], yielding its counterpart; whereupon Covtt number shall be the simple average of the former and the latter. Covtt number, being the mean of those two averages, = 0.0028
